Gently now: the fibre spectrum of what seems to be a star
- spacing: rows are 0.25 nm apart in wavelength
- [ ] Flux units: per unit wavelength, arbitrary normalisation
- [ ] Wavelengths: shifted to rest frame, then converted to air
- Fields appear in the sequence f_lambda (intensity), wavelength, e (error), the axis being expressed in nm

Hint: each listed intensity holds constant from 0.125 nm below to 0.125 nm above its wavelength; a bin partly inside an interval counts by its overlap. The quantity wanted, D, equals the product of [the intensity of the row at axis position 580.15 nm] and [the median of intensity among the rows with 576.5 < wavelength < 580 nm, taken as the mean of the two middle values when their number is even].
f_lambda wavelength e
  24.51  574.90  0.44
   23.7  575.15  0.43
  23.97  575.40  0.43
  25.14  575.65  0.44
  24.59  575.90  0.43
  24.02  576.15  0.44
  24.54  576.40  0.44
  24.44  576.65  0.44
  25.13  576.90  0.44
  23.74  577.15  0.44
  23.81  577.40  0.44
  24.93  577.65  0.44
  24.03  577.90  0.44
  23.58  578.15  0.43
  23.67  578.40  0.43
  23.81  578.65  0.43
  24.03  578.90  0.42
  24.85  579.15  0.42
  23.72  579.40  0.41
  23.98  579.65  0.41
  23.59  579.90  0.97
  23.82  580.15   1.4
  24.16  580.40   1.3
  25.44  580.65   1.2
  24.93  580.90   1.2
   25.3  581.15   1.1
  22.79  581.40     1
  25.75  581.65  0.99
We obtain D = 569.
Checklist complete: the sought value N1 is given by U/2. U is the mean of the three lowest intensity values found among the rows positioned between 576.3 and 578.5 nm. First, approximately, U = 23.7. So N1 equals 11.83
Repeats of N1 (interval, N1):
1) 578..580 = 11.81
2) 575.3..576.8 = 12.07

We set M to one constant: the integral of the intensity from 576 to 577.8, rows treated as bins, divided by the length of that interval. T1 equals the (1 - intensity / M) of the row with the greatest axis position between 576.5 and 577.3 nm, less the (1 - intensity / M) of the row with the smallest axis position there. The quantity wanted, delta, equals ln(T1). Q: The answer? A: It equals -3.55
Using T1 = 0.029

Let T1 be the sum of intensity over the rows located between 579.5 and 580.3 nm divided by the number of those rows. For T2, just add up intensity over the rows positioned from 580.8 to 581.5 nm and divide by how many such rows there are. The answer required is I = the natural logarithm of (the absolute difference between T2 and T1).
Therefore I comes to -0.6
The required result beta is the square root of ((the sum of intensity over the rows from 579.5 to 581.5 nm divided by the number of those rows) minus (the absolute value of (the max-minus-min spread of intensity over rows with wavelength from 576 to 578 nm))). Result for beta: 4.78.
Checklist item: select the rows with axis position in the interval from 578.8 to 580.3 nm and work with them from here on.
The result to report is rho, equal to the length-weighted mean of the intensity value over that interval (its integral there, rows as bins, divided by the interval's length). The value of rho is 24.0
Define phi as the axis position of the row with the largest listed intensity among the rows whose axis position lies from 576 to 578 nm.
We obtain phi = 576.90 nm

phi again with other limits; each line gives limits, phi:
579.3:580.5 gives 580.40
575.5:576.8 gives 575.65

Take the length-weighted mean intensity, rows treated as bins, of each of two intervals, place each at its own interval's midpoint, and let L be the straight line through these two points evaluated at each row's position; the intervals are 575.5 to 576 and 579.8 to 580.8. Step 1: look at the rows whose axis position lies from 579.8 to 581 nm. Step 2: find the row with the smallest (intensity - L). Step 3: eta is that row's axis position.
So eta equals 579.90 nm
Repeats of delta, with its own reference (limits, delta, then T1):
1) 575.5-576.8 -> -3.55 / 0.029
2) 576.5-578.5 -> -3.45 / 0.032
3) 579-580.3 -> -3.16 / 0.042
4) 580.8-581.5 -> -2.43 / 0.088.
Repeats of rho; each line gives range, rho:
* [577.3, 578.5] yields 24.0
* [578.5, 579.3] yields 24.2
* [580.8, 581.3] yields 25.0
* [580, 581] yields 24.6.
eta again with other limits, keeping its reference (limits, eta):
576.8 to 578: 577.15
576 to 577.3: 577.15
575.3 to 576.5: 575.40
